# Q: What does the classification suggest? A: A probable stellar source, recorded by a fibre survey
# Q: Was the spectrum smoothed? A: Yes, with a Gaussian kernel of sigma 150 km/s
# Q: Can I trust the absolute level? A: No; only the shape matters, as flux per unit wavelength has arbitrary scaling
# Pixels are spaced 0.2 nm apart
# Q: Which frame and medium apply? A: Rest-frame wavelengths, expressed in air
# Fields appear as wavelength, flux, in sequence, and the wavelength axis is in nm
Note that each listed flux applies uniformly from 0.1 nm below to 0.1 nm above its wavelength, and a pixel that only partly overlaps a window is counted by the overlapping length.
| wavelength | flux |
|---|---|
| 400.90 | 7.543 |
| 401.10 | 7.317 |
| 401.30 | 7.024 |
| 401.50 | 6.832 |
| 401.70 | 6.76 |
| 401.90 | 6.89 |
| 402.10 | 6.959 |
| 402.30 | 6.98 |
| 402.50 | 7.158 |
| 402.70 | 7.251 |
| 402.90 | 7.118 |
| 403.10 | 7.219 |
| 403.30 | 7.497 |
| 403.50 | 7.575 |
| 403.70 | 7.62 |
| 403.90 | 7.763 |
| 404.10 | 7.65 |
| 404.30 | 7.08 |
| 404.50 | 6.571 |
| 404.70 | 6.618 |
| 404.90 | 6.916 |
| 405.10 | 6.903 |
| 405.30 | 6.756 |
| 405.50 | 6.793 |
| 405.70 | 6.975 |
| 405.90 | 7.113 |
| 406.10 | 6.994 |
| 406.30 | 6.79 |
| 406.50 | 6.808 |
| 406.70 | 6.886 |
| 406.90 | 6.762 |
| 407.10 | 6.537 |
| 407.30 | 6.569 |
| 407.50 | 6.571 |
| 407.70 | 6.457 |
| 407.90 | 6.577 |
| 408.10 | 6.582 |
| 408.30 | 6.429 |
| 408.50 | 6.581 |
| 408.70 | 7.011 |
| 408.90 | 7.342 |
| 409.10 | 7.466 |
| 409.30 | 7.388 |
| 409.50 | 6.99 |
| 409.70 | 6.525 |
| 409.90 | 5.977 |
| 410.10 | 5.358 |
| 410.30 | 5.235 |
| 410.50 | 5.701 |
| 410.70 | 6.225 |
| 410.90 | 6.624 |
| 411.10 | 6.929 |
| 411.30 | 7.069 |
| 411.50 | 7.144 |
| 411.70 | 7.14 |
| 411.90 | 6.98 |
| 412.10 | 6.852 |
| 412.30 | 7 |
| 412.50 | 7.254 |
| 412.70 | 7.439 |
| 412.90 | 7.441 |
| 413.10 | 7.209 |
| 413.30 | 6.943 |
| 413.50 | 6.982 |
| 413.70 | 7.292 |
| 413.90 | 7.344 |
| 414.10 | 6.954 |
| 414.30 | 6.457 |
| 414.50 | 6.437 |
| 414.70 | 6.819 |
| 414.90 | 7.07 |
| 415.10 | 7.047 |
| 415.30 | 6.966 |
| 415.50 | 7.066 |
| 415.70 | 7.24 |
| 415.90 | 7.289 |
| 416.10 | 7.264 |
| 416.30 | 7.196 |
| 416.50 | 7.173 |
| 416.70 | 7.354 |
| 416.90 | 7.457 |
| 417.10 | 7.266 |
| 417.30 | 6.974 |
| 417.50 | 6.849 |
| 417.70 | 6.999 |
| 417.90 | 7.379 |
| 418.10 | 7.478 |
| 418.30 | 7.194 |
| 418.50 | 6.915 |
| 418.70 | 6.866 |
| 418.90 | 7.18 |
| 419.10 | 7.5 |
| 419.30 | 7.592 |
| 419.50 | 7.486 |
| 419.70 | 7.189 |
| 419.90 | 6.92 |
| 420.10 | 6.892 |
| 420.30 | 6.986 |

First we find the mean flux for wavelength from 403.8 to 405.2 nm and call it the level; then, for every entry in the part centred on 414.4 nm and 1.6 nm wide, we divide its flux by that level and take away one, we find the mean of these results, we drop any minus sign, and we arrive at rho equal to 0.020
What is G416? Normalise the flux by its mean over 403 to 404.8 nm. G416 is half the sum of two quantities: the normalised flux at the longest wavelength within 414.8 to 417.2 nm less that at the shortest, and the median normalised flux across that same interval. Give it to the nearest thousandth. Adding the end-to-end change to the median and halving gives 0.509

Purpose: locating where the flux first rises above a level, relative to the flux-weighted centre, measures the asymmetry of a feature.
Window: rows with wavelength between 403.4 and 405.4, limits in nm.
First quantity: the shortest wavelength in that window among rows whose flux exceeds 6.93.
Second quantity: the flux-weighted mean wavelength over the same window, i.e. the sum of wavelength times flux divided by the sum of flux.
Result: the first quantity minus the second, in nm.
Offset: -0.87 nm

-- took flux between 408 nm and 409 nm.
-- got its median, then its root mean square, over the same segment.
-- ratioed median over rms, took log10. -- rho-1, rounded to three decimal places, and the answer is -0.014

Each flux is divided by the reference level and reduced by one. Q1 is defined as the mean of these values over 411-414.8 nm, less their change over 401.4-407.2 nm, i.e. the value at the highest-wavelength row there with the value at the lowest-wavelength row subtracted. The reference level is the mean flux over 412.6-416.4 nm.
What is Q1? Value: 0.036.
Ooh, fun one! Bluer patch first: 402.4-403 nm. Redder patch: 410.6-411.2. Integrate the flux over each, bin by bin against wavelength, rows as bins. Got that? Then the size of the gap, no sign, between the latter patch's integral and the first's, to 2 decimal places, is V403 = 0.35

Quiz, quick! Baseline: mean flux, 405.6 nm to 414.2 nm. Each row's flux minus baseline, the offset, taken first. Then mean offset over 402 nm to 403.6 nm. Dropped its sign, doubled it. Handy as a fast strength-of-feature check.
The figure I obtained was 0.8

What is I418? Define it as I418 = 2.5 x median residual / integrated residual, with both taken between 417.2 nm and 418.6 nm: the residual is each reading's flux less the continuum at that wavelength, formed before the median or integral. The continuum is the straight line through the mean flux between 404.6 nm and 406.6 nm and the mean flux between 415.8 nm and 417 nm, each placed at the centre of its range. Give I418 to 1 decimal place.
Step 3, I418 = 2.6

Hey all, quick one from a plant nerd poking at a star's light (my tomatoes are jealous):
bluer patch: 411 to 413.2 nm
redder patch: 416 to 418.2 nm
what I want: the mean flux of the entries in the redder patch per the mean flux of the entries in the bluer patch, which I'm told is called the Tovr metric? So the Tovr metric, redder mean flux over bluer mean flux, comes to 1.01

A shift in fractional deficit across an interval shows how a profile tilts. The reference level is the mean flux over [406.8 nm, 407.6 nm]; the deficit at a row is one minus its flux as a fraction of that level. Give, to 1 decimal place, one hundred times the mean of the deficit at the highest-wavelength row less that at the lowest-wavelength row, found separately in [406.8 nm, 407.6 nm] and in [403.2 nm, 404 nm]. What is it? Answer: -0.6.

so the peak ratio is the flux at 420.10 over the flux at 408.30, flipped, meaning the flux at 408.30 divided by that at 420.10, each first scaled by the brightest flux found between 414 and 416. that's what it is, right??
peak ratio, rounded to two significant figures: 0.93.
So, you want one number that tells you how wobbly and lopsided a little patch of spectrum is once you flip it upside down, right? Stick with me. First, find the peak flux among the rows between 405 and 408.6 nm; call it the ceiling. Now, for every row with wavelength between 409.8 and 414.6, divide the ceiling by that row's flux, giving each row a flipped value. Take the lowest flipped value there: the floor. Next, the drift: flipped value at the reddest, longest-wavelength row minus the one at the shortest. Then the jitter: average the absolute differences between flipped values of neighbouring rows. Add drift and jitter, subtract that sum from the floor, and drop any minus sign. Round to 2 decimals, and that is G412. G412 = 1.00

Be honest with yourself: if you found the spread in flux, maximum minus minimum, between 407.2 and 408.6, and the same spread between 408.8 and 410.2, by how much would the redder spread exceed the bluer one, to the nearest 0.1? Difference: 2.0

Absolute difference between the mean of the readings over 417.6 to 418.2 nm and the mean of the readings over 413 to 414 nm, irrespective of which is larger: 0.13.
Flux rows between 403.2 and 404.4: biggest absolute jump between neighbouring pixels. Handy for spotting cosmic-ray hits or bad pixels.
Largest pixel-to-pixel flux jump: 0.57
